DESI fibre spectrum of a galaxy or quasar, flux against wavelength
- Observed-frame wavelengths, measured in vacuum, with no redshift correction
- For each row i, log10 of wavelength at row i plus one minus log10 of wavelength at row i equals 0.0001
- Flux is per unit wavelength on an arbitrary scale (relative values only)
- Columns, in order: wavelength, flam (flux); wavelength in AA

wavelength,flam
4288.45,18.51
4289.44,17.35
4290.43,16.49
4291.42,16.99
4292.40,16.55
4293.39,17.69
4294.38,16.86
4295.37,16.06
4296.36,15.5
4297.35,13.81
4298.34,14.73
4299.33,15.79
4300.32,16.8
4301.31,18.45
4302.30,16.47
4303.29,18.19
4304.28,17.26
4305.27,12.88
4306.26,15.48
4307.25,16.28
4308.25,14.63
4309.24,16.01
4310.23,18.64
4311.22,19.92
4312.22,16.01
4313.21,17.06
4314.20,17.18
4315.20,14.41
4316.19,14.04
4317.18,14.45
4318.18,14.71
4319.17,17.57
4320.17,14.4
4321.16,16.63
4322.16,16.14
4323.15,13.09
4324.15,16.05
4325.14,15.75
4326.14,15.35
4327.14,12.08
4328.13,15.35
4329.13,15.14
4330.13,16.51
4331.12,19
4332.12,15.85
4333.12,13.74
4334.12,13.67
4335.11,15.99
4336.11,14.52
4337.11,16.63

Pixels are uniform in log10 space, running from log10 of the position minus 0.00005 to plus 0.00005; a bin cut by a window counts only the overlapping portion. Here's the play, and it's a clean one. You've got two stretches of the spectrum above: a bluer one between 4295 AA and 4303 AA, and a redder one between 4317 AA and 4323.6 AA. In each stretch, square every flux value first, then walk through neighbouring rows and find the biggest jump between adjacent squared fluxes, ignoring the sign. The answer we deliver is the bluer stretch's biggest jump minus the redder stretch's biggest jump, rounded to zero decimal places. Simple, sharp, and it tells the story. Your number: -32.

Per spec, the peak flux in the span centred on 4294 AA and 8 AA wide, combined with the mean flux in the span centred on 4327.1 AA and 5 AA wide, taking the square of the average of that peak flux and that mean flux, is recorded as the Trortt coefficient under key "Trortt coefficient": 263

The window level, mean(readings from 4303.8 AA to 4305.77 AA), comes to 15.07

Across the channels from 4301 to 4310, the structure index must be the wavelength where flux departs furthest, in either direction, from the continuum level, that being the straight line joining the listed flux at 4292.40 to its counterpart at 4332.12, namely 4305.27 AA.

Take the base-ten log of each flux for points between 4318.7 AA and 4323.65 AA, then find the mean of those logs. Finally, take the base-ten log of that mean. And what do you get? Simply 0.075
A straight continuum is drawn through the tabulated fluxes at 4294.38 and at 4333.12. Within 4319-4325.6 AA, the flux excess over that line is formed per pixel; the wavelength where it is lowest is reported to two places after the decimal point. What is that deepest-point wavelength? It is 4323.15 AA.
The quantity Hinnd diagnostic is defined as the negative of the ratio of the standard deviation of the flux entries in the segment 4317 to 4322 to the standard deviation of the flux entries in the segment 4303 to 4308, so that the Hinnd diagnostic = -0.72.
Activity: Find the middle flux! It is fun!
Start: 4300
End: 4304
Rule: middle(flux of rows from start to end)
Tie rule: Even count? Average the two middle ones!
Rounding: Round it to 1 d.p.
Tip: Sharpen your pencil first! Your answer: 17.5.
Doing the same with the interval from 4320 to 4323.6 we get 15.3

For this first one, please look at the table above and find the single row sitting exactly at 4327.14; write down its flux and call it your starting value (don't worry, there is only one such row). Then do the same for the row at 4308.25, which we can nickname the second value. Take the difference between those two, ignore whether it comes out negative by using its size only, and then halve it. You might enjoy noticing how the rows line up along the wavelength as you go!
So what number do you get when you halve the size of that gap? 1.3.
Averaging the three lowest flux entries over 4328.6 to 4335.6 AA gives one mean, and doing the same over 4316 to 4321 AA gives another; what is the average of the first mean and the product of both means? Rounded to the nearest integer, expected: 108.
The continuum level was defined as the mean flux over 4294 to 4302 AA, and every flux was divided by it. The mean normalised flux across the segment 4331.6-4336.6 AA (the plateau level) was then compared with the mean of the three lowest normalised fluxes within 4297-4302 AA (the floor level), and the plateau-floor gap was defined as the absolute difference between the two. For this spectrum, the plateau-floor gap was 0.001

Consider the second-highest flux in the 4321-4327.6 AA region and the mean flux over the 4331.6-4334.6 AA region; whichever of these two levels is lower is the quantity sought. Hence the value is 14.4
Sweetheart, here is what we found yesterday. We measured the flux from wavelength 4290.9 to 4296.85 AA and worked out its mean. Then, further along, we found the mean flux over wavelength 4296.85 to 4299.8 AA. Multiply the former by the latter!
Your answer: 245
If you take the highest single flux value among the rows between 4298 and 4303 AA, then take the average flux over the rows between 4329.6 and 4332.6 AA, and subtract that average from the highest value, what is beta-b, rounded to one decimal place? 1.3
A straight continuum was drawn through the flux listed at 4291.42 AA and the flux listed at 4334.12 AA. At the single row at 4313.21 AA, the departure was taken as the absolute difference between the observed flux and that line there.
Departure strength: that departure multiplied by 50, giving 88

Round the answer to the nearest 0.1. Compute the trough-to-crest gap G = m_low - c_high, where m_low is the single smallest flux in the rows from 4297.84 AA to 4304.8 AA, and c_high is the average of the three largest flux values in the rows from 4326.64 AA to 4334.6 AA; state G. -2.4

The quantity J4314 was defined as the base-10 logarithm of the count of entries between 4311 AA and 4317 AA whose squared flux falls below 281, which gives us 0.48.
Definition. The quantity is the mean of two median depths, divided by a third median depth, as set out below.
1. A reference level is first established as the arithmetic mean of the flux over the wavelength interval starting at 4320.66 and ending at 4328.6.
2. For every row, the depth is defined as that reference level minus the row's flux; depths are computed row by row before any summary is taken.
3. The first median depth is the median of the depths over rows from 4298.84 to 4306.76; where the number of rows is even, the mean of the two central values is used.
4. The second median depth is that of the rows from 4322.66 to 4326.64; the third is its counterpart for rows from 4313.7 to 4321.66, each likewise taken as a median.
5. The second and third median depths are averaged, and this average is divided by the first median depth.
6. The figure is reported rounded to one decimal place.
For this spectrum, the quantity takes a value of 0.0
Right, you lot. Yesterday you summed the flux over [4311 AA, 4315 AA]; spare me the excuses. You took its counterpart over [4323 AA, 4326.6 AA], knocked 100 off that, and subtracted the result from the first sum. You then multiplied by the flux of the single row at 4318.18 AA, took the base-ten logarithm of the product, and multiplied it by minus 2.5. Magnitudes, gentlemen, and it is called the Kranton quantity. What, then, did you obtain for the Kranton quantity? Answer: -8.02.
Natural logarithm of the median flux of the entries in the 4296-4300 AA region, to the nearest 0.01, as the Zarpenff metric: 2.72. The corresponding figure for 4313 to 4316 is 2.84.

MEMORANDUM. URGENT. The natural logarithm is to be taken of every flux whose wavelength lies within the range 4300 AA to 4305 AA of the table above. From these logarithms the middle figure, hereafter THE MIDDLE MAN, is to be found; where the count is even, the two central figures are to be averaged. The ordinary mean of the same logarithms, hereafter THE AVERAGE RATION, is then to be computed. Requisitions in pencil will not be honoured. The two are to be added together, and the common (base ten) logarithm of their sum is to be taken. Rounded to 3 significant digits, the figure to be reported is 0.756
